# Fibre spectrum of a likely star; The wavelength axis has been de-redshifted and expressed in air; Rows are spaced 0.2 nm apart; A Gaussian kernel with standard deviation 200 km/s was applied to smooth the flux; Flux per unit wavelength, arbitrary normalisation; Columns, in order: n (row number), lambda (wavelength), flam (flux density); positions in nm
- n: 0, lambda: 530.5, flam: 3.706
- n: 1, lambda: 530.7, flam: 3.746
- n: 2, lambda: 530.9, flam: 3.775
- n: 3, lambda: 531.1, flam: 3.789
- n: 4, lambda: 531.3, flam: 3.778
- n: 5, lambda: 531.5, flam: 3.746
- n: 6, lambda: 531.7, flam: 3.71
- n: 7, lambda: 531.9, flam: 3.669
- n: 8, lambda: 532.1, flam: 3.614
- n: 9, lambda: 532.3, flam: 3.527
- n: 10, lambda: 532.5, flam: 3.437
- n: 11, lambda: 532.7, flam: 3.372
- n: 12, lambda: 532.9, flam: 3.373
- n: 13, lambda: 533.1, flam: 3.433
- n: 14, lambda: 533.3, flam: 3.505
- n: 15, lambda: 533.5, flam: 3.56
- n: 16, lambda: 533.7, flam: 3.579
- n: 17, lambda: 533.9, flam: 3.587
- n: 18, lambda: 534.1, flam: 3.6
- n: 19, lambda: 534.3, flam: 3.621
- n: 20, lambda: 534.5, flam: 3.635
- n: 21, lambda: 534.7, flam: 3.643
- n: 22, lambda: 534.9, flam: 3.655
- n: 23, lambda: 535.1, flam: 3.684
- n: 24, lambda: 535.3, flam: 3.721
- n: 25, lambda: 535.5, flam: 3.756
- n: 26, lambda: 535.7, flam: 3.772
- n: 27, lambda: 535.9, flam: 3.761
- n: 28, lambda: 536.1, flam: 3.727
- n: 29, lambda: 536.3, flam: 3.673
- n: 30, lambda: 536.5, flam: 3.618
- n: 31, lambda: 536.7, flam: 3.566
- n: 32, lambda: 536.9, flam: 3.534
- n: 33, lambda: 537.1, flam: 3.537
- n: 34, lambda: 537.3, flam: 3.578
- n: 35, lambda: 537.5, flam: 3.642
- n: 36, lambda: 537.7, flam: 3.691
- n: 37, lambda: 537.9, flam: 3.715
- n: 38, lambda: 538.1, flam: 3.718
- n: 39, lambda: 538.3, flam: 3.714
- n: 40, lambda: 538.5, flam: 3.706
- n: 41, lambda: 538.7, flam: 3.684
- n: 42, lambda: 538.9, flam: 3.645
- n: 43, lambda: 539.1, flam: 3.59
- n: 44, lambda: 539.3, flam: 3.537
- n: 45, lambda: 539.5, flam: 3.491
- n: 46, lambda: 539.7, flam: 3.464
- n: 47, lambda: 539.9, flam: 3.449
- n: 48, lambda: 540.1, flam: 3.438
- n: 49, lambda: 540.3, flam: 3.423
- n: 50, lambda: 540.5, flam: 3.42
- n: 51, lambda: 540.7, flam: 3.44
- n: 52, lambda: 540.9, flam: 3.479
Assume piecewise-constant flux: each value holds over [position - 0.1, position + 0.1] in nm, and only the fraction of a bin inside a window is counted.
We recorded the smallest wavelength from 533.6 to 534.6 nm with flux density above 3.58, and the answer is 533.9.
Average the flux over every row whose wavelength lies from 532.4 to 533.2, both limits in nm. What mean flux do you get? 3.40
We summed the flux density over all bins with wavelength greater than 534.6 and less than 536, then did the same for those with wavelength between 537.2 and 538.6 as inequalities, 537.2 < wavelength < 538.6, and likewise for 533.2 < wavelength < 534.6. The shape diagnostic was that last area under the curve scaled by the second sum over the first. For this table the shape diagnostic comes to 24.9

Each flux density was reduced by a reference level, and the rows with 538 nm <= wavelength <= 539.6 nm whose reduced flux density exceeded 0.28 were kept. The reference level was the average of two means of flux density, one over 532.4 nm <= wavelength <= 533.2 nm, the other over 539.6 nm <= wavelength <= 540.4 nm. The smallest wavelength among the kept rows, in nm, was 538.1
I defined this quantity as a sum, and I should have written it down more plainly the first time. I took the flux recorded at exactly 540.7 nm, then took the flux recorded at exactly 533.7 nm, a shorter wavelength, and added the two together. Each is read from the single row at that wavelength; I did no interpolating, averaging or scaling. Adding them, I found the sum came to 7.02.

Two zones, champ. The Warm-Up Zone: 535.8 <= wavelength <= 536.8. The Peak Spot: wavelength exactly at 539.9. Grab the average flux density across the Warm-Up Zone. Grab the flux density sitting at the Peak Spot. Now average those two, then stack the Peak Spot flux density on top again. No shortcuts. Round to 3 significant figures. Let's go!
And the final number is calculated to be 7.01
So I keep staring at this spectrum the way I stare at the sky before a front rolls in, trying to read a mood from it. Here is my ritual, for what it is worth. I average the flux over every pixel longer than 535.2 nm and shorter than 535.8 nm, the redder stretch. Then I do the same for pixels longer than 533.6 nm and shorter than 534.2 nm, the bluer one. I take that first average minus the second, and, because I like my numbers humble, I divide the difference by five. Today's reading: 0.032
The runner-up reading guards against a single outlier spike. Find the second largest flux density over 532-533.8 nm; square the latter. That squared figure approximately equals 12.8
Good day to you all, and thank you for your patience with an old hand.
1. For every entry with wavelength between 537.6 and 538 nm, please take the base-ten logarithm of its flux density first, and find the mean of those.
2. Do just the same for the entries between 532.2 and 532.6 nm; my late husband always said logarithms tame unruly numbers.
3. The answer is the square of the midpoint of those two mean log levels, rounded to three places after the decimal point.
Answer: 0.308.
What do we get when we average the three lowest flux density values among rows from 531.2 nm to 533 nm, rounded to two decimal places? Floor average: 3.39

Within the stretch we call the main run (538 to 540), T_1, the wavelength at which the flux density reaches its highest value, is 538.1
